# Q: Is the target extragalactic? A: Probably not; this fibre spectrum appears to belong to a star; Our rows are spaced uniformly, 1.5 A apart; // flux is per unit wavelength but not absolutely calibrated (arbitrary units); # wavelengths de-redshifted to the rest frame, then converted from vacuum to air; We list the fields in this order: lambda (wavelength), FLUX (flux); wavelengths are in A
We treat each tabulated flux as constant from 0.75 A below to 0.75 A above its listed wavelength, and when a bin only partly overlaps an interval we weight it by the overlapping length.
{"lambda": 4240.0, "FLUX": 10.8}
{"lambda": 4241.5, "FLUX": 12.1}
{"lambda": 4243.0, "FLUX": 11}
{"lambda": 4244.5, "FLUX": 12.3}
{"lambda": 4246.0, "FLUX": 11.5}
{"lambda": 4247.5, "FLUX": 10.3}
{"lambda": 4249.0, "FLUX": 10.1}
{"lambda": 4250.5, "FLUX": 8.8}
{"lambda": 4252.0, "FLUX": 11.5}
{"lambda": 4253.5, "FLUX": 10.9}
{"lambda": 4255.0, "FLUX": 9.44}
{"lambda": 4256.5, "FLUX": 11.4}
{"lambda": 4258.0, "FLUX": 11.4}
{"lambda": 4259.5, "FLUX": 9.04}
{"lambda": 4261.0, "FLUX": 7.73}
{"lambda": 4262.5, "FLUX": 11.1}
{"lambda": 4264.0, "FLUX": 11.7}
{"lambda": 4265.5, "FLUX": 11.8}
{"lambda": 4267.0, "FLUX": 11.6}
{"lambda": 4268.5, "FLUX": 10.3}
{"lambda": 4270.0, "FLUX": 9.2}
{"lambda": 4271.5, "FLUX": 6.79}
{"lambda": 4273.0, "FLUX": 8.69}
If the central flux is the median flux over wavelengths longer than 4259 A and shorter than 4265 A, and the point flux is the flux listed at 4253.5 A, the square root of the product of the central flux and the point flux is 10.5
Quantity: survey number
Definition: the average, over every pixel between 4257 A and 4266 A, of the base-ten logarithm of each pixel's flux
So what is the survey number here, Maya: 1.014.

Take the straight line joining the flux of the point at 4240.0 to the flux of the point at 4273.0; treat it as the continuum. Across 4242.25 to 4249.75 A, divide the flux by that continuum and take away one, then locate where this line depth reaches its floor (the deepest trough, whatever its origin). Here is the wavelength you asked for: 4249.0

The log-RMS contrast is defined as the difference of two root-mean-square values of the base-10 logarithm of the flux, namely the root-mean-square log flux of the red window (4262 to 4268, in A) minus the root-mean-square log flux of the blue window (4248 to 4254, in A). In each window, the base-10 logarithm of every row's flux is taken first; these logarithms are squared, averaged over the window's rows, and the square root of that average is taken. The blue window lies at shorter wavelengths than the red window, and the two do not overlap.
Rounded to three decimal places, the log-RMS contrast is 0.050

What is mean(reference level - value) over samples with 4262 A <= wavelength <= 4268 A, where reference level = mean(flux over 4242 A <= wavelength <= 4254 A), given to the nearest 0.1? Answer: -0.7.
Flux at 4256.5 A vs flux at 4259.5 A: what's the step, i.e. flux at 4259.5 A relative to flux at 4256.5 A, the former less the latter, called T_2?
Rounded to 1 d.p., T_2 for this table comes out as -2.4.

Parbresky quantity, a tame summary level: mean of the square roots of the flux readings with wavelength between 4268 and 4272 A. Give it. 2.95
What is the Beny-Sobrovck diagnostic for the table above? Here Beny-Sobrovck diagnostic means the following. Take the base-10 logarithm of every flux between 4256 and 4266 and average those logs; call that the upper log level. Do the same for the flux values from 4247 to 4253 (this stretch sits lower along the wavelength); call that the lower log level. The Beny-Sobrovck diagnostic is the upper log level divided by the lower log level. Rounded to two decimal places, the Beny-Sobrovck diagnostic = 1.01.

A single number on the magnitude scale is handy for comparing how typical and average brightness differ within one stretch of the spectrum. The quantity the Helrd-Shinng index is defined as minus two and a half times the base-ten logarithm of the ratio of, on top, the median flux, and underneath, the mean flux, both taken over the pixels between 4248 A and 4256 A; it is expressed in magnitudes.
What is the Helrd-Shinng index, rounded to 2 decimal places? 0.01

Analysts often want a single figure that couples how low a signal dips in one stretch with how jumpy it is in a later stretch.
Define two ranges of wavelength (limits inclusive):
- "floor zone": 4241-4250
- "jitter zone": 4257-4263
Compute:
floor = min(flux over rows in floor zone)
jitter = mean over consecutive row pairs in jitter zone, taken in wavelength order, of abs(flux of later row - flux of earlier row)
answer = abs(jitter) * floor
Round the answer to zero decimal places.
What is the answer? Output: 24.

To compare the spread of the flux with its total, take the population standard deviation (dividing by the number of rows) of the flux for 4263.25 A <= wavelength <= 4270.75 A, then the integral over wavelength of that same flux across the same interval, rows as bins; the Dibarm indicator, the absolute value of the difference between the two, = 80.9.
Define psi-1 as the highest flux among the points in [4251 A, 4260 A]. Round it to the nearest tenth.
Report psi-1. 11.5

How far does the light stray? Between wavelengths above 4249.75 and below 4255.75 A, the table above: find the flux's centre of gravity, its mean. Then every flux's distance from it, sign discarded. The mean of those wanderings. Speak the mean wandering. 1.0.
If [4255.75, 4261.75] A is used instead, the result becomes 1.5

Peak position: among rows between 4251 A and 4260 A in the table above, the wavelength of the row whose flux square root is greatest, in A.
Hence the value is 4252.0 A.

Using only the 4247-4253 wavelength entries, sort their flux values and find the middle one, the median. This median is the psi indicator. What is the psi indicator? 10.2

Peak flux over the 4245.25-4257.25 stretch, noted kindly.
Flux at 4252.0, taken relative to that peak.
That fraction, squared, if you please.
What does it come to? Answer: 1.00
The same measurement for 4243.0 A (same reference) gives 0.91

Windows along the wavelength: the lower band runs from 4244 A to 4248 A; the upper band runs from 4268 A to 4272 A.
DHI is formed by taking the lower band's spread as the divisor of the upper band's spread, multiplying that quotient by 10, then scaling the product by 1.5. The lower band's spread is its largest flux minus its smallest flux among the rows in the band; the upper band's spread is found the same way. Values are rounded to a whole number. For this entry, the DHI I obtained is 26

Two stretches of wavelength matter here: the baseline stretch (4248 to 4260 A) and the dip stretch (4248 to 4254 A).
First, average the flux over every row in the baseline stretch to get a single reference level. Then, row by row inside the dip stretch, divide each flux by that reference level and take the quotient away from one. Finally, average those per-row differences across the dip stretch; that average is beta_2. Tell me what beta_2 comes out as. 0.00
